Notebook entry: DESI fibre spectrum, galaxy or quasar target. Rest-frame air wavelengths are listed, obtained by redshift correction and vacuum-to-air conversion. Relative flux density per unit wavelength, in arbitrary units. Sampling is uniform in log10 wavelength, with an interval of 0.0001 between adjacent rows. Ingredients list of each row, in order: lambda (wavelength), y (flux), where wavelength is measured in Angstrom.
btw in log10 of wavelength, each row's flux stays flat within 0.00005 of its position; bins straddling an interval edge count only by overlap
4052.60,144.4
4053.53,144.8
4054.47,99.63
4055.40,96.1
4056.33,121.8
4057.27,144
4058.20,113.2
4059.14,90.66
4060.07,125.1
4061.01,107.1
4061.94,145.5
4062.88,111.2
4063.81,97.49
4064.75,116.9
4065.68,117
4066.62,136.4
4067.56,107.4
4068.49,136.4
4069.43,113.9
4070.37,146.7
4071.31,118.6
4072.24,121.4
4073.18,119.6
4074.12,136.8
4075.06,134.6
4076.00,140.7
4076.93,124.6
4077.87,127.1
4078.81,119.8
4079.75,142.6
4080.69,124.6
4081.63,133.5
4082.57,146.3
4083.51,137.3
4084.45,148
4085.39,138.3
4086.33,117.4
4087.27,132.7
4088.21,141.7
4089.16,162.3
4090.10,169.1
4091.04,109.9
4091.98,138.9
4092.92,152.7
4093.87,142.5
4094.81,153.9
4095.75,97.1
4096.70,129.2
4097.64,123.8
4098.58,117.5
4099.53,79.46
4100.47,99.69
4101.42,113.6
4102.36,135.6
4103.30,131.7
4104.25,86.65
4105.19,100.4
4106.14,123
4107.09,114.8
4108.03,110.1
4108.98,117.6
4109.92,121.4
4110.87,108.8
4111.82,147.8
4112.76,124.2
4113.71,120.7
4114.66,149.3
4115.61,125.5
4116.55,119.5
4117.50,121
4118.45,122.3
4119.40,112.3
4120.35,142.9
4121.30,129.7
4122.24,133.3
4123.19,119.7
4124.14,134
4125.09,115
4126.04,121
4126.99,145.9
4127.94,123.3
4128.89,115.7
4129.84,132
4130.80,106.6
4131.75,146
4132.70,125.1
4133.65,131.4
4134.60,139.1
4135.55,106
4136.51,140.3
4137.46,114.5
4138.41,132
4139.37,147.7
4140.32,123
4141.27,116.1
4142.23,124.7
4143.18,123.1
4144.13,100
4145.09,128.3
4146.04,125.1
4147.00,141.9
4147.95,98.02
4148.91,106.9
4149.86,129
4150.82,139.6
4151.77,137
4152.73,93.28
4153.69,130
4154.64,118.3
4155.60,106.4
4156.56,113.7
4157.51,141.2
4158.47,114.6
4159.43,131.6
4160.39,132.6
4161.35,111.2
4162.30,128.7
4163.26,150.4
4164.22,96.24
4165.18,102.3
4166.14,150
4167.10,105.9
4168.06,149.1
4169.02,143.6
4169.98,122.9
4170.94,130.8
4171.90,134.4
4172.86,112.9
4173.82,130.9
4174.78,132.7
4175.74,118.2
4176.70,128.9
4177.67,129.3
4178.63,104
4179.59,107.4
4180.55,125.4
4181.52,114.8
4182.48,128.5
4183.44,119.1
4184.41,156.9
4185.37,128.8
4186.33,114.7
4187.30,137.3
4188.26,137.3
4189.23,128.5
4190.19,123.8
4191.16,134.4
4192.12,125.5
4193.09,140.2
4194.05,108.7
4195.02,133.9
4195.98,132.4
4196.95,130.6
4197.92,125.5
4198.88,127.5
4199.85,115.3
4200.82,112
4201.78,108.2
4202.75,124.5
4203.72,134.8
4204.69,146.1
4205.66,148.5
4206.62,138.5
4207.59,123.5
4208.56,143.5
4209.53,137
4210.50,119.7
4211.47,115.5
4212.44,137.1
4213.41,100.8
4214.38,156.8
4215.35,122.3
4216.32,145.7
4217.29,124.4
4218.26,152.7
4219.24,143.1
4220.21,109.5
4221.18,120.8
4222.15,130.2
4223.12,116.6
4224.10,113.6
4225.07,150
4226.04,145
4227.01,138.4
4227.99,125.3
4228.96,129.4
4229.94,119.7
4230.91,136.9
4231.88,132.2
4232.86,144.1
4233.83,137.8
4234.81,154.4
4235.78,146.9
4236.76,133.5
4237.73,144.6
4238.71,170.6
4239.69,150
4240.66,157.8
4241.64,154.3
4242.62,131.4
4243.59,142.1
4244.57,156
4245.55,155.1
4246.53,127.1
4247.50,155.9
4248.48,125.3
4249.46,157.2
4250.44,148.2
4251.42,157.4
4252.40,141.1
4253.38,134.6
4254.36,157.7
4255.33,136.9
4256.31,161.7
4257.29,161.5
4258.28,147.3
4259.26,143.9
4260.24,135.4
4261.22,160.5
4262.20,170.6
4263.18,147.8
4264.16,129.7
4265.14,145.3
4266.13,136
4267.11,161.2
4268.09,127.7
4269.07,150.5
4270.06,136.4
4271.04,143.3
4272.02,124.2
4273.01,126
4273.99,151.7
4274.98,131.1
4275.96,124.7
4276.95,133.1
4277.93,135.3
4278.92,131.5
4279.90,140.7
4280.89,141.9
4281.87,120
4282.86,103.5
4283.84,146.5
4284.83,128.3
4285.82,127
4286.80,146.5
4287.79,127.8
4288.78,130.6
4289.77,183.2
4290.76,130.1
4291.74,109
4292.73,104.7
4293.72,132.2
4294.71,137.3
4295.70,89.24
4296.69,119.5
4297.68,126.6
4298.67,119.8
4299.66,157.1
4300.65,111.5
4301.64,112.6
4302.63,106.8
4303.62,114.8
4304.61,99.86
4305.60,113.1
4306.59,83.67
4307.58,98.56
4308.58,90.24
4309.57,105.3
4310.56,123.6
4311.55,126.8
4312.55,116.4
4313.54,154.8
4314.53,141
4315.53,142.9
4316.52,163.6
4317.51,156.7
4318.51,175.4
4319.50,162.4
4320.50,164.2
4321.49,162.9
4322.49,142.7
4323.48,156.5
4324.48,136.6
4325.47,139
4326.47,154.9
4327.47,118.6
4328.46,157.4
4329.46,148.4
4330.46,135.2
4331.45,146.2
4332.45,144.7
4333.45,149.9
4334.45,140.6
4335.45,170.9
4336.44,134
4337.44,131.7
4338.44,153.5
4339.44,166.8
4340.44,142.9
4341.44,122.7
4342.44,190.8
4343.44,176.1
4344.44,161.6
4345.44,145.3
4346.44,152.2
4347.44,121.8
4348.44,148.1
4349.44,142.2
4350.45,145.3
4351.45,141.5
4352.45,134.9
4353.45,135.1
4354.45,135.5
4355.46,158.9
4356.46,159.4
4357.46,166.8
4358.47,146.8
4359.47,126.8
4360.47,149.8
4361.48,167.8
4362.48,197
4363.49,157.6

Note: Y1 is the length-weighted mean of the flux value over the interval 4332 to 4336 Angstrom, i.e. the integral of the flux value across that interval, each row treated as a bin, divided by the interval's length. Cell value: 151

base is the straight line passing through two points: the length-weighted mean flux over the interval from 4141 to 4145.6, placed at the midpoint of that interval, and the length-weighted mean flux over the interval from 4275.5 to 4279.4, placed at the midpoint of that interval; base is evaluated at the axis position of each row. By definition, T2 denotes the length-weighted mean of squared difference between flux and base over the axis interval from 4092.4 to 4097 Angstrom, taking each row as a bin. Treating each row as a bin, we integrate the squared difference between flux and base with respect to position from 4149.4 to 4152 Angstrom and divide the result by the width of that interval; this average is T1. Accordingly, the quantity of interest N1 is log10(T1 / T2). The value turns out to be -0.5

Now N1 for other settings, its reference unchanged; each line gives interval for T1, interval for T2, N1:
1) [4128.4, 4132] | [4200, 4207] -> 0.0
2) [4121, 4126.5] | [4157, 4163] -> -0.1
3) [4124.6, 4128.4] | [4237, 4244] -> -0.4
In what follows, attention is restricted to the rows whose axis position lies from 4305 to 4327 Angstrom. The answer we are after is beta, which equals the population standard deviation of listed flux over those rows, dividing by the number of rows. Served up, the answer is 25.7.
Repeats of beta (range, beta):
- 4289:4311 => 22.1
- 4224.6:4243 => 12.2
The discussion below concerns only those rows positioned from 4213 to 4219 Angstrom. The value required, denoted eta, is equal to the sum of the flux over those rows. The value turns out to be 803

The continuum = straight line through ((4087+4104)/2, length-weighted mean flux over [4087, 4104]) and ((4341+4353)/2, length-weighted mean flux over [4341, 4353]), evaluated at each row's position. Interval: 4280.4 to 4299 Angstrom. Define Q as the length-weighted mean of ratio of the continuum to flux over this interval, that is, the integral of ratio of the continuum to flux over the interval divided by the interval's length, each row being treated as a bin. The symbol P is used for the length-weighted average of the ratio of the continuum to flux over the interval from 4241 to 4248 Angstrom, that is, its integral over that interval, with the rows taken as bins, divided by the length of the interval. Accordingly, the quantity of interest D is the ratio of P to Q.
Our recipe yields 0.84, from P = 0.97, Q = 1.16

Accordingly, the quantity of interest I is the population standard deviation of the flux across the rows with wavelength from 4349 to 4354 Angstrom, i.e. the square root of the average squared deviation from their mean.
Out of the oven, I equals 4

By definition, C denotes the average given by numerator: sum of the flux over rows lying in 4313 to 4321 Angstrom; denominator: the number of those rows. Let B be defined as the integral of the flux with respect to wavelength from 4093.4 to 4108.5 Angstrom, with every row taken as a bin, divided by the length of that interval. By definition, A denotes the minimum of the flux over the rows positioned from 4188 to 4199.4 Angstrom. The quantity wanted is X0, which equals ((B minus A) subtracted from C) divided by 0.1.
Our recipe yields 1501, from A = 108.7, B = 116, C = 158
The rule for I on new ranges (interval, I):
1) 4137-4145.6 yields 12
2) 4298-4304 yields 17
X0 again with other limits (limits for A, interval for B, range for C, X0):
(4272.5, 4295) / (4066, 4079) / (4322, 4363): 1248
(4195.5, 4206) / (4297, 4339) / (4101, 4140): 972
